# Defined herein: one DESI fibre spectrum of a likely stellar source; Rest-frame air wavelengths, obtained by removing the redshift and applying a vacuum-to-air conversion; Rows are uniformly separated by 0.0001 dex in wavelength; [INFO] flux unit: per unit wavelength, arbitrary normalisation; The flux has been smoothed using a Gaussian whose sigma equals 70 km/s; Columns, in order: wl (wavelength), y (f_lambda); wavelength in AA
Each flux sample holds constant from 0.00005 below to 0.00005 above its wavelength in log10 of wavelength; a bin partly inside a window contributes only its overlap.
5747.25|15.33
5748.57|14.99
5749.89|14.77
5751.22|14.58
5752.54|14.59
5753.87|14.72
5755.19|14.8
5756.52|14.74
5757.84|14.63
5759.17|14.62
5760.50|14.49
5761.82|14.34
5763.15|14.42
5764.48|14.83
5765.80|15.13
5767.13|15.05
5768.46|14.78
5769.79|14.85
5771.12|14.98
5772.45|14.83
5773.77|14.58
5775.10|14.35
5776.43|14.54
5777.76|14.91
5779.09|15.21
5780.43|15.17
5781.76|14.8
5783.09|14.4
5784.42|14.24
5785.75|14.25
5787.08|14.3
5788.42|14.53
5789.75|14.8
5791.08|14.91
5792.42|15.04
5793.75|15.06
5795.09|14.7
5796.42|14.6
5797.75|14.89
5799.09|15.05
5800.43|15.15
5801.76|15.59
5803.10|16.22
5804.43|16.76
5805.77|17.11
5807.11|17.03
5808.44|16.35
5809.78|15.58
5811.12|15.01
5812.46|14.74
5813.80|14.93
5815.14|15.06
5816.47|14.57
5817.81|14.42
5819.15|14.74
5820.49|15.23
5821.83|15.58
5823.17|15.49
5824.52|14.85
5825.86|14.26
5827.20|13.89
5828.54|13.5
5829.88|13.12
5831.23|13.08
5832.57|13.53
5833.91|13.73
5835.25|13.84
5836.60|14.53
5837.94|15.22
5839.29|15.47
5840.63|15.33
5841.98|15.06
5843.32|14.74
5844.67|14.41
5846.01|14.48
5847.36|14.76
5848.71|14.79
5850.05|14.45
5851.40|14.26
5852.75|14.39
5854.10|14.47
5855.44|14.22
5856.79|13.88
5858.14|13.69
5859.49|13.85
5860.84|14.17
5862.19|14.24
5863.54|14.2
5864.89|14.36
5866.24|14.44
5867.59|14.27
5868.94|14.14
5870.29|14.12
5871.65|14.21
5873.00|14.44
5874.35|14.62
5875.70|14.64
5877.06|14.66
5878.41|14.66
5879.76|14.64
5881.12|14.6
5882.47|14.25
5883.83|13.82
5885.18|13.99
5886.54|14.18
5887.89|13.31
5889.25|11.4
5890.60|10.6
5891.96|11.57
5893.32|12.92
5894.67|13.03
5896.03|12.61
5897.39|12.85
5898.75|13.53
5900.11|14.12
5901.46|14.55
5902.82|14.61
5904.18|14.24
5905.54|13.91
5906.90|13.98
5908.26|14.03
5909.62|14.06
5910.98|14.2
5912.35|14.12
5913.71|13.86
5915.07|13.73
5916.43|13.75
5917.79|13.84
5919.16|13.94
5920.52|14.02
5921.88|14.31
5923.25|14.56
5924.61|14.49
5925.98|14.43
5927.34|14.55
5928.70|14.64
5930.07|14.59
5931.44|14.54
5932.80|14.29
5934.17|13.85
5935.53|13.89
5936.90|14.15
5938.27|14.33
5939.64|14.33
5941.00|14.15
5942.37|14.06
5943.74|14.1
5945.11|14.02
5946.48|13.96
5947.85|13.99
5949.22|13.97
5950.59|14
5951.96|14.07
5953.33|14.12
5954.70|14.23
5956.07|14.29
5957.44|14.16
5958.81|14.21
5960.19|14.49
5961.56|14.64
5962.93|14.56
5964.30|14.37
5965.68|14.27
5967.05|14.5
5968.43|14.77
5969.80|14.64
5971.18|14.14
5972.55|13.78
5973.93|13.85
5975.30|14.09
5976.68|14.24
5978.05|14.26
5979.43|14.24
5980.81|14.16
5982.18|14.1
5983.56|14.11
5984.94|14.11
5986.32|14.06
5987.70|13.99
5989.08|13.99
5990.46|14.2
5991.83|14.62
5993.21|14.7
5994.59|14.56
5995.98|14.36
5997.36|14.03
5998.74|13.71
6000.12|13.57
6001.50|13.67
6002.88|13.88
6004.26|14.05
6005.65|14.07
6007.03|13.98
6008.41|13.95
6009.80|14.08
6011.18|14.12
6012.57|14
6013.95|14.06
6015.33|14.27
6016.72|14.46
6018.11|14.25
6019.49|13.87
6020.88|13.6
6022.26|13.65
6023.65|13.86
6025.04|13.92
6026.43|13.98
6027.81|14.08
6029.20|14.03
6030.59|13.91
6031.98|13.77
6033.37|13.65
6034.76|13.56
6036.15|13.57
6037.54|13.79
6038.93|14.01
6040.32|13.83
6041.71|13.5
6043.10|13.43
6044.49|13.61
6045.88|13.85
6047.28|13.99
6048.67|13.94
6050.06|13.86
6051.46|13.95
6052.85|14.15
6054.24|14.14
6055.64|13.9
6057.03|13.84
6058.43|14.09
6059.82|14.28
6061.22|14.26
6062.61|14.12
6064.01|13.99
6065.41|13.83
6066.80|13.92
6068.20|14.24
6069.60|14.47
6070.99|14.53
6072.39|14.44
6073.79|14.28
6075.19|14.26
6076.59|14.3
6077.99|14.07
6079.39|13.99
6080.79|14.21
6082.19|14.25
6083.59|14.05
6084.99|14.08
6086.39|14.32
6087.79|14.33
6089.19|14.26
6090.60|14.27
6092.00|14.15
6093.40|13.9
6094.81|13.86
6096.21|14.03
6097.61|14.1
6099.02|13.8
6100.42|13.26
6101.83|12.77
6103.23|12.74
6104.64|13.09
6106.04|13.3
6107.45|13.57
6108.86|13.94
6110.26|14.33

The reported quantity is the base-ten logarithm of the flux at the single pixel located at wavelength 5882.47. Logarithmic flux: 1.15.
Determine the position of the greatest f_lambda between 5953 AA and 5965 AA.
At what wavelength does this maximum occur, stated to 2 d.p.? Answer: 5961.56 AA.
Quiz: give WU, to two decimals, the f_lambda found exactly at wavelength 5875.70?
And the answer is 14.64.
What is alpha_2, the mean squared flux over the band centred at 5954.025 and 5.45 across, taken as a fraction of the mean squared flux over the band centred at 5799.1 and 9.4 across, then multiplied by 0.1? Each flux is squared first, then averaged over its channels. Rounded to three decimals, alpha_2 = 0.087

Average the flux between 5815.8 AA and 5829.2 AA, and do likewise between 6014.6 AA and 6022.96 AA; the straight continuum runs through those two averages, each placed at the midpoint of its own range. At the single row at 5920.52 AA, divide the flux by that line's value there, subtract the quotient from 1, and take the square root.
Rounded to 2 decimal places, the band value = 0.15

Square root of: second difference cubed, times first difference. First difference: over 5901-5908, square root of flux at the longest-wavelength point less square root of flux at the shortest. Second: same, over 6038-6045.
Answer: 0.0034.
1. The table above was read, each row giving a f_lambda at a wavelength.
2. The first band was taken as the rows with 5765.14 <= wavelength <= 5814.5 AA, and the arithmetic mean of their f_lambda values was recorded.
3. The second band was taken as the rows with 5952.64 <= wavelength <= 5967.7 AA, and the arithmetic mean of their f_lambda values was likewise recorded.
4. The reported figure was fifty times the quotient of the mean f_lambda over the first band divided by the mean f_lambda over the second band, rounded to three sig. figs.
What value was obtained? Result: 52.6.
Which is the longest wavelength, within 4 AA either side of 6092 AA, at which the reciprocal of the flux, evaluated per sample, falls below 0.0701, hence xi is 6090.60 AA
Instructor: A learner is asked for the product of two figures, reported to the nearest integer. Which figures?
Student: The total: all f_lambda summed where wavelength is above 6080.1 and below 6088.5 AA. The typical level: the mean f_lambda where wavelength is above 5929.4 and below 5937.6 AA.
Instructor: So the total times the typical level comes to 1212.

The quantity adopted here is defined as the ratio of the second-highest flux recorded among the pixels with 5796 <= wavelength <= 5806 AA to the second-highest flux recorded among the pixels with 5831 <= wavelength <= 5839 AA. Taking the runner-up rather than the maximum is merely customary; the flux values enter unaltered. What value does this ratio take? 1.15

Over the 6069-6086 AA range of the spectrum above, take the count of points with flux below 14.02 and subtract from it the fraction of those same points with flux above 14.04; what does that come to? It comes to 0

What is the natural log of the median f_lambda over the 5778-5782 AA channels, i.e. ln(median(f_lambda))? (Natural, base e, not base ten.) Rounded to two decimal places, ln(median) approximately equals 2.72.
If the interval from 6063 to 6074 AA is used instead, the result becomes 2.66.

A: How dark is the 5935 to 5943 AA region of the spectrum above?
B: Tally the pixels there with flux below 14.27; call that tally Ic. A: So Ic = 4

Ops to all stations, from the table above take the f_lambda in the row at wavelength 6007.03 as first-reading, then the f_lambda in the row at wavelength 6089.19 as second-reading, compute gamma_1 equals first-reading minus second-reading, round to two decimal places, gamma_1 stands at -0.28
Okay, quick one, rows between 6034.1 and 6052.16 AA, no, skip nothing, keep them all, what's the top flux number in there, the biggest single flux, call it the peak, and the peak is 14.01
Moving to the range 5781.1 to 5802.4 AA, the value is 15.59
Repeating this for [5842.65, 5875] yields 14.79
